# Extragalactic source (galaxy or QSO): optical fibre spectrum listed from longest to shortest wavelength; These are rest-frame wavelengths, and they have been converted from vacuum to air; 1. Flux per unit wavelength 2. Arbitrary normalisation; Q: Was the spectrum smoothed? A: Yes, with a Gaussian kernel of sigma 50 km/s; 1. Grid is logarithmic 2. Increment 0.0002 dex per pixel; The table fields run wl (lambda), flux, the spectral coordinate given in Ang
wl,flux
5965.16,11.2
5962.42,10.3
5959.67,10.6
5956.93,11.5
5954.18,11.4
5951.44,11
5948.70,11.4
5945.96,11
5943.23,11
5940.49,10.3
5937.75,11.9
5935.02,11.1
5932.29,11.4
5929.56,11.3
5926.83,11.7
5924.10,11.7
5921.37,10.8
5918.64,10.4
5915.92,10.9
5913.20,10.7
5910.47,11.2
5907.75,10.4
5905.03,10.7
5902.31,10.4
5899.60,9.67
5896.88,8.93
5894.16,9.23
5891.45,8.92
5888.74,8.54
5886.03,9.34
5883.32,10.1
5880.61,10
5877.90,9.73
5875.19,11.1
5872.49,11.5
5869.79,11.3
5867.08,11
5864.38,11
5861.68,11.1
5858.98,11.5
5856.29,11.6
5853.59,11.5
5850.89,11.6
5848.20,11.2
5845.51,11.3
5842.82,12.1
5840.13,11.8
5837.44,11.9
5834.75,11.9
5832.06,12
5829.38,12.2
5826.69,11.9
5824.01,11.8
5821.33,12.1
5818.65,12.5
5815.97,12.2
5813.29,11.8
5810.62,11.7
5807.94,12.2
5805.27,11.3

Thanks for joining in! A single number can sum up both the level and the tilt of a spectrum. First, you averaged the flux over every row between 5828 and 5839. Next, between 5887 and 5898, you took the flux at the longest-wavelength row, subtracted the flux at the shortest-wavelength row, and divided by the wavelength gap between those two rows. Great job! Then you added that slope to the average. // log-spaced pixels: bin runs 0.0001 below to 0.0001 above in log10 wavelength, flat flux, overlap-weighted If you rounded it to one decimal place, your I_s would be 12.0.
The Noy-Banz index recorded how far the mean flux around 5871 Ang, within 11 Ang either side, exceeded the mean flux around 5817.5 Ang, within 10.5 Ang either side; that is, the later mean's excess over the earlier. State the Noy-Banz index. -1.18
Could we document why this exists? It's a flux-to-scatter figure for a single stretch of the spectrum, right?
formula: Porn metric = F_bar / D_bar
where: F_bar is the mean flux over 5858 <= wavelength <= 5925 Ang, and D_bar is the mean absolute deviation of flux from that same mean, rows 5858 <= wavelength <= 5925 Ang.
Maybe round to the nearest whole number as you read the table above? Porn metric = 14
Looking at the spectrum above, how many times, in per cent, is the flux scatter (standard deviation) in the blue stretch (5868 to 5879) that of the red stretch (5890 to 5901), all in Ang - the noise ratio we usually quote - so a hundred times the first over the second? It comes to 228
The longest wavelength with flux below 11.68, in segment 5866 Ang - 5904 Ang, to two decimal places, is 5902.31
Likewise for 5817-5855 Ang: 5853.59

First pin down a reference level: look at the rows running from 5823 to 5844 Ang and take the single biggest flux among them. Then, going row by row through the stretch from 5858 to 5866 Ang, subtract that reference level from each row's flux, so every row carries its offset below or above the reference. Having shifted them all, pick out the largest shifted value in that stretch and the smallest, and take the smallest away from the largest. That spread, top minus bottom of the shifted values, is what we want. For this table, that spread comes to 0.5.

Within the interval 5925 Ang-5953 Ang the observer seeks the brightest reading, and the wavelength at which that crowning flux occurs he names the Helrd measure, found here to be 5937.75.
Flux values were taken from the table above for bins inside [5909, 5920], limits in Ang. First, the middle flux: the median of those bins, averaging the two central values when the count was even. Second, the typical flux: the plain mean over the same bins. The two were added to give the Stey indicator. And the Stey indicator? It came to 21.6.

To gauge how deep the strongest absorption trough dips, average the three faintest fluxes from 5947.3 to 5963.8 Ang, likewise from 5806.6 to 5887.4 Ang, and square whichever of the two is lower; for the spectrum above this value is 93.9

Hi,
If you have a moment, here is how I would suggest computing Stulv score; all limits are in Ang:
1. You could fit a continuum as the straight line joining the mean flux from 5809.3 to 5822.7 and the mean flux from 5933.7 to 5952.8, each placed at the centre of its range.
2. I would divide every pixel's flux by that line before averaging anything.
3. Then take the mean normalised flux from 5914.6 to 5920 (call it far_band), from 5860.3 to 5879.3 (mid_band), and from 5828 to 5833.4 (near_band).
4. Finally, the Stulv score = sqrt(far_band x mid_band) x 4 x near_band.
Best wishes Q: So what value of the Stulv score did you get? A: 3.81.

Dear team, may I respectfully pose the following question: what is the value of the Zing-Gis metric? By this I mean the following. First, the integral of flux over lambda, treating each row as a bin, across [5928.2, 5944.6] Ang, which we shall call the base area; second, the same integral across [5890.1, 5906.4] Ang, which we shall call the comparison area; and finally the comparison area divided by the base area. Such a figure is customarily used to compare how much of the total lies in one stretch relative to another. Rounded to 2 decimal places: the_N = 0.86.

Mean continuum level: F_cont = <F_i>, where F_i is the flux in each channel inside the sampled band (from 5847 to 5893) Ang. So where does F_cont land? 10.6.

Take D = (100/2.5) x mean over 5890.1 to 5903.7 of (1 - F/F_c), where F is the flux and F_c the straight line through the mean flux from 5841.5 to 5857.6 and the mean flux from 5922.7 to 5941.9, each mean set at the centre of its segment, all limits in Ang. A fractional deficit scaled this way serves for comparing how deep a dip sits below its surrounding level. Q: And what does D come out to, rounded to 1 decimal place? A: 7.0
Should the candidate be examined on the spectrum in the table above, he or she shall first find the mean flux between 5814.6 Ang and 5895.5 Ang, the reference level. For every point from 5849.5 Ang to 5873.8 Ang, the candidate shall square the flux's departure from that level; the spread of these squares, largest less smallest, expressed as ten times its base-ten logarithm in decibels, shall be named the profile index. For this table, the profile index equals -6.6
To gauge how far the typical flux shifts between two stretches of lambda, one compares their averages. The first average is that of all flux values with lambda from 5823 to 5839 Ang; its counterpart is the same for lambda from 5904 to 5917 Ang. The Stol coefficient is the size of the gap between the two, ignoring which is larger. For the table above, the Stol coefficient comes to 1.2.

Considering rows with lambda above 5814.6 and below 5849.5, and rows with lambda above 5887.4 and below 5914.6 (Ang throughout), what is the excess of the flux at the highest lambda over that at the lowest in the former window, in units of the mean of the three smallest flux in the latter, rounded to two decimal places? -0.11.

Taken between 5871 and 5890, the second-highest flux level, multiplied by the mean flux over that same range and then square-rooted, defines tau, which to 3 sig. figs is 10.6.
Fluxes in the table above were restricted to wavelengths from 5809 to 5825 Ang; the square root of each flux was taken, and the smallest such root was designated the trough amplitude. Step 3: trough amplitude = 3.42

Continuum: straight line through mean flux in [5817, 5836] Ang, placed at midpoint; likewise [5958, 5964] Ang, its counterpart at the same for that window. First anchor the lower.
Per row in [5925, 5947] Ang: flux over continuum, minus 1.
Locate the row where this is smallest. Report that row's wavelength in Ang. 5940.49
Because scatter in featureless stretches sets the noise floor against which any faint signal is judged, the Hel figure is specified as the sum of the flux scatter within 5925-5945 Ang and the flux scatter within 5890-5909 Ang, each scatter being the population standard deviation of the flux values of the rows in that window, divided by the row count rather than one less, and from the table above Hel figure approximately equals 1.18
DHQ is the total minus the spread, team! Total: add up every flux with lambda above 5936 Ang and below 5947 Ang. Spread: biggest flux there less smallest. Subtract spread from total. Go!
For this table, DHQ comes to 42.6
